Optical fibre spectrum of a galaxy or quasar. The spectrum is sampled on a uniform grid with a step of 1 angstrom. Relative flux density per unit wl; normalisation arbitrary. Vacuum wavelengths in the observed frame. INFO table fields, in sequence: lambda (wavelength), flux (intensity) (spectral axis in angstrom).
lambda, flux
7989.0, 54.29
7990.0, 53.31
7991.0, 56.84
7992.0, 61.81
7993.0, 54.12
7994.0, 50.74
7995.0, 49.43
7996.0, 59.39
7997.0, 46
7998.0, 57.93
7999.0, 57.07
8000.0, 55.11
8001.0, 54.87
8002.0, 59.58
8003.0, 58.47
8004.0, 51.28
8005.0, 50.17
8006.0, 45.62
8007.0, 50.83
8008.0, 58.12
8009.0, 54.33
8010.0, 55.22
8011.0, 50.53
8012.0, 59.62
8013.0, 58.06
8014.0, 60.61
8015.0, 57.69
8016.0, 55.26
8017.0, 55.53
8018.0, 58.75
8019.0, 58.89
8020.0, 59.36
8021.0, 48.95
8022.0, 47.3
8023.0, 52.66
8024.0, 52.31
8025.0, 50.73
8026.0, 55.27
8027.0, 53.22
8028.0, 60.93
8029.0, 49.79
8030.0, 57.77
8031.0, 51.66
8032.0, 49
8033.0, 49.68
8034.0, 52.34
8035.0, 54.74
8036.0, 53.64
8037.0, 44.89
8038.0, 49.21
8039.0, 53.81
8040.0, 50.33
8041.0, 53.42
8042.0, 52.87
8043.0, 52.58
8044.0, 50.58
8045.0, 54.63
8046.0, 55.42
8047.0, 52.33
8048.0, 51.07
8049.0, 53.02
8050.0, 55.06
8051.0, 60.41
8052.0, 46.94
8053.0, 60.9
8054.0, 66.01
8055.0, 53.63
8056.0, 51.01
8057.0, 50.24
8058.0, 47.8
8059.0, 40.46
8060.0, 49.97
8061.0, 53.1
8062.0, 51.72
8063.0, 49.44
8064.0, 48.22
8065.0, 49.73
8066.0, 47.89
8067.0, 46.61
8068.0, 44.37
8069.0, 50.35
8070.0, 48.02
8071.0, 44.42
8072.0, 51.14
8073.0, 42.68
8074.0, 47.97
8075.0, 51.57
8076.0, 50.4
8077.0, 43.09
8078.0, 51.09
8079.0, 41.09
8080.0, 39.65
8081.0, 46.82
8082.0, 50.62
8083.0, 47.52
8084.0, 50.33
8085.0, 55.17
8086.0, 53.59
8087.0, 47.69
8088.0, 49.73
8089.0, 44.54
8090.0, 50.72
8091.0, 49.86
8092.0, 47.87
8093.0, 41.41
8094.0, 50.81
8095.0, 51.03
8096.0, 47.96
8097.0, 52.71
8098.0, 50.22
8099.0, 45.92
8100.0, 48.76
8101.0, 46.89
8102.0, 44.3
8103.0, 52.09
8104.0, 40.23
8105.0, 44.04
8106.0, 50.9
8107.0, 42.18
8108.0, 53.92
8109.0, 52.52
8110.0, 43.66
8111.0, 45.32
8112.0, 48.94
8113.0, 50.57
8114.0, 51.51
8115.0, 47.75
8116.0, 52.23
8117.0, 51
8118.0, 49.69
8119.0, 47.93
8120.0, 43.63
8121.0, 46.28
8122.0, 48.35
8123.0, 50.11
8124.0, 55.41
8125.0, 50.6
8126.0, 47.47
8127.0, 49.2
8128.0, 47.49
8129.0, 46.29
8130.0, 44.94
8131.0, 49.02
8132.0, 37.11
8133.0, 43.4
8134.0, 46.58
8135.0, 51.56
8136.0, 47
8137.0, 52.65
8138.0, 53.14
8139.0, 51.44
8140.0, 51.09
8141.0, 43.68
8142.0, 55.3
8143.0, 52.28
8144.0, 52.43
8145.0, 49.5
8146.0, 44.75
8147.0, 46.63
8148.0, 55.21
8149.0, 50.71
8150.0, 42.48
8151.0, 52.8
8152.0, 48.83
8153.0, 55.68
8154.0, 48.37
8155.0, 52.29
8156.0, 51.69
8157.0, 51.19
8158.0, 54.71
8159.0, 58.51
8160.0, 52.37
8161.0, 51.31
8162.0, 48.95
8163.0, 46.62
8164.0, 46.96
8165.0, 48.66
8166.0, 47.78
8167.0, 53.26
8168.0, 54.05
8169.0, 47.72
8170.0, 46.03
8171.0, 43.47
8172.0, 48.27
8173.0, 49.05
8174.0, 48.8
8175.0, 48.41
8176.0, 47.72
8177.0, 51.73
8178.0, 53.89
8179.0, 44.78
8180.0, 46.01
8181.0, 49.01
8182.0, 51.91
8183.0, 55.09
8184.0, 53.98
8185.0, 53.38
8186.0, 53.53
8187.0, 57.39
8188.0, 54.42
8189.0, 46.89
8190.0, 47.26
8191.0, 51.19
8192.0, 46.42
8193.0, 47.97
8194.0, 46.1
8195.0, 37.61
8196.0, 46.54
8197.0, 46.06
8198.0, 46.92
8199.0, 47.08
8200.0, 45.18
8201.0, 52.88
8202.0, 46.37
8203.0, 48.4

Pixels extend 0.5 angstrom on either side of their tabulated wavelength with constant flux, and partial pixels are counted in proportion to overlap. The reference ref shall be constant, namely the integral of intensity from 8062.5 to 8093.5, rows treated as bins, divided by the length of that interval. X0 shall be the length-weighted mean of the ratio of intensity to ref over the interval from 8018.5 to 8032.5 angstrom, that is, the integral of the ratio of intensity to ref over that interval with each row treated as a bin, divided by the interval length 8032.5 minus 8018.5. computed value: 1.12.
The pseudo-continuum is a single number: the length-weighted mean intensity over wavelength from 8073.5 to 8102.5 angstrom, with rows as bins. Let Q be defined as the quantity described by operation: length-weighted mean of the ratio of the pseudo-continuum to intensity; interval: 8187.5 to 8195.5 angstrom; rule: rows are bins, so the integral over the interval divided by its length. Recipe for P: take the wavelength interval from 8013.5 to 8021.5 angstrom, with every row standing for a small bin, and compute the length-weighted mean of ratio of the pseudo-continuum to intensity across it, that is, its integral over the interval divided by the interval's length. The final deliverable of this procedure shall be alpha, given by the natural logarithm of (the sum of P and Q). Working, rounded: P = 0.852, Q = 1.03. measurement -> 0.633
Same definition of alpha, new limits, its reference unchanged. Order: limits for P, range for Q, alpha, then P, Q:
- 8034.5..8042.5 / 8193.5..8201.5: 0.690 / 0.938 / 1.06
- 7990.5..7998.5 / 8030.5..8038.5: 0.615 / 0.893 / 0.96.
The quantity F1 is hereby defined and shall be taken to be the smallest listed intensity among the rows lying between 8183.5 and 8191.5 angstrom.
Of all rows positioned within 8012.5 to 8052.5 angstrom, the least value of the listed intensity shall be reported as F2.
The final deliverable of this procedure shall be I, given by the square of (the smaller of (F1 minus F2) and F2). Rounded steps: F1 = 46.89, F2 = 44.89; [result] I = 4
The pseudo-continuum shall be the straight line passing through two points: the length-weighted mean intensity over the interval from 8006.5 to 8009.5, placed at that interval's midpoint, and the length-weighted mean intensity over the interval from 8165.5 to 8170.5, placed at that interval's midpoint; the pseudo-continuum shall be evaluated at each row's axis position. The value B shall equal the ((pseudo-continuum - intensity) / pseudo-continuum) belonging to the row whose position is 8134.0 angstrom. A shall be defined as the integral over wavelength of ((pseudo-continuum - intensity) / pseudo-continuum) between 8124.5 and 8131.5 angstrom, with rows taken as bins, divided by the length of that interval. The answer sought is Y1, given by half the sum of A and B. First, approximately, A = 0.06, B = 0.08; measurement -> 0.07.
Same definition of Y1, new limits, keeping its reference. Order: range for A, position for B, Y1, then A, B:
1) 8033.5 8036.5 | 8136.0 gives 0.04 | 0.00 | 0.07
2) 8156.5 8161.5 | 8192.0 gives -0.01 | -0.07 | 0.05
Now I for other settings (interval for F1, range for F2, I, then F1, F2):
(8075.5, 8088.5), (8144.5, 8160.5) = 8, 39.65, 42.48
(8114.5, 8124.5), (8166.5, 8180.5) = 0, 43.63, 43.47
